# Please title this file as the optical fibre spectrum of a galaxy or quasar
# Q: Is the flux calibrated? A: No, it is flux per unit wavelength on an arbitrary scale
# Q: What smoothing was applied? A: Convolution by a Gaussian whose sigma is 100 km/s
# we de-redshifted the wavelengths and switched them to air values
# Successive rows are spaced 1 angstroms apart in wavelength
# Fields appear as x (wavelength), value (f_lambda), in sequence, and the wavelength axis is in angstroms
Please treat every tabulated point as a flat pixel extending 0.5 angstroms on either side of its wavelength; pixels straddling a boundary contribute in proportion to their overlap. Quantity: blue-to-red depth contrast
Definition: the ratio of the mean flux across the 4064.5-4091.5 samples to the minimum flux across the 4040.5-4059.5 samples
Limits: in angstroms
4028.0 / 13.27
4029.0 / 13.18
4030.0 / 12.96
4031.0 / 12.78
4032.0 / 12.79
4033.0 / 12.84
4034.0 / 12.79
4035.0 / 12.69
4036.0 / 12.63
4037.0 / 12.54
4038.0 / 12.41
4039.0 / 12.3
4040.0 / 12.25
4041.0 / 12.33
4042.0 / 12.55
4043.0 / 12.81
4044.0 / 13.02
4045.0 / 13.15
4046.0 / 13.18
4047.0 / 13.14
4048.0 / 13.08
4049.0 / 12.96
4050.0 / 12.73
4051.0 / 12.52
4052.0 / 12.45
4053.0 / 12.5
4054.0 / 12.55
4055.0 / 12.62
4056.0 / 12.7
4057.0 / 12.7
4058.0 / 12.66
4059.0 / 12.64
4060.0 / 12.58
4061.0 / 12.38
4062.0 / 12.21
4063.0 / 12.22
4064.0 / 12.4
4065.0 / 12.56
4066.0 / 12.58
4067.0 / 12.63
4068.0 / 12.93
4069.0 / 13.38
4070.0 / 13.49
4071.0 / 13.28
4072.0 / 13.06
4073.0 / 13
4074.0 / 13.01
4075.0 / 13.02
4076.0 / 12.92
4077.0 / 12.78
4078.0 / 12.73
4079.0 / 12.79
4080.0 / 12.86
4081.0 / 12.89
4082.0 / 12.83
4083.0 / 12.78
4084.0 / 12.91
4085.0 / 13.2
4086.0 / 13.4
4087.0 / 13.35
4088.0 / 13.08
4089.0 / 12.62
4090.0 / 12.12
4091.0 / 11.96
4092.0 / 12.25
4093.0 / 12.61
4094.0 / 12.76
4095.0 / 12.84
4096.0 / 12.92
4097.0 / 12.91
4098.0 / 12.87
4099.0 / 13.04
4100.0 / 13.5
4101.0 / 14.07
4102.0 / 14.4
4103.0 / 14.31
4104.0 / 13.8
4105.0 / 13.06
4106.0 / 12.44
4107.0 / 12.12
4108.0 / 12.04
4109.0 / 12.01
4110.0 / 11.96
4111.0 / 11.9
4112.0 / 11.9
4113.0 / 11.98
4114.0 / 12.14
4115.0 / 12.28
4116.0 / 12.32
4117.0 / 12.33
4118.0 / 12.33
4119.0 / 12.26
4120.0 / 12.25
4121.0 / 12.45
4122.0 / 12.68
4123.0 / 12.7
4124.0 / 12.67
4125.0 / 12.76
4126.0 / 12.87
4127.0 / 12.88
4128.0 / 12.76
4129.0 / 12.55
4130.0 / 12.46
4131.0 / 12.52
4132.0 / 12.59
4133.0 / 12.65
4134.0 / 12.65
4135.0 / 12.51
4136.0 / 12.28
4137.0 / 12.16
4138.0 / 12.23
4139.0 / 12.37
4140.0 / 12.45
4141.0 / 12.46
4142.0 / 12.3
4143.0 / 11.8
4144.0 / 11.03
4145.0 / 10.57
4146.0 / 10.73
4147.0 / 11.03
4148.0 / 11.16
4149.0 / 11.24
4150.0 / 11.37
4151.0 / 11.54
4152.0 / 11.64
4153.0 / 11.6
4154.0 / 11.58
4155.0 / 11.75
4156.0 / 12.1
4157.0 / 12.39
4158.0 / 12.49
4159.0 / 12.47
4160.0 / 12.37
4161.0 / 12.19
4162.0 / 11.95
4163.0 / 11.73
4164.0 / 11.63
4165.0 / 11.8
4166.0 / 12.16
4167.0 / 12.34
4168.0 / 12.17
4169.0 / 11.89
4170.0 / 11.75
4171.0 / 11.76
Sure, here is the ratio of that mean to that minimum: 1.046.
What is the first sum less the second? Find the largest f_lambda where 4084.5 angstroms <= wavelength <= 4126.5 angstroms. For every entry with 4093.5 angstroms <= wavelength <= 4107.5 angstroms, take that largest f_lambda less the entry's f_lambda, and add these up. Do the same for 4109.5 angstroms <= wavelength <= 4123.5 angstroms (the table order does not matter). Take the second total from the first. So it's -14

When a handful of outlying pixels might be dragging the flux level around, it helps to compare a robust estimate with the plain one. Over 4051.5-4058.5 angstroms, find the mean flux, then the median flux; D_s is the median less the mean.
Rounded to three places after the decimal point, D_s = 0.023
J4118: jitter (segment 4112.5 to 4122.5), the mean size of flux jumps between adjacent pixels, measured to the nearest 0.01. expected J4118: 0.10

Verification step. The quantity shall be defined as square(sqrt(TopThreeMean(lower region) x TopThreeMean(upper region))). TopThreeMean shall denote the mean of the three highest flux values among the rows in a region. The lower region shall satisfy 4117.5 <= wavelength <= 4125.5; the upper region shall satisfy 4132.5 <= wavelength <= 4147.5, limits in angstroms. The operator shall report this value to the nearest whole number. 160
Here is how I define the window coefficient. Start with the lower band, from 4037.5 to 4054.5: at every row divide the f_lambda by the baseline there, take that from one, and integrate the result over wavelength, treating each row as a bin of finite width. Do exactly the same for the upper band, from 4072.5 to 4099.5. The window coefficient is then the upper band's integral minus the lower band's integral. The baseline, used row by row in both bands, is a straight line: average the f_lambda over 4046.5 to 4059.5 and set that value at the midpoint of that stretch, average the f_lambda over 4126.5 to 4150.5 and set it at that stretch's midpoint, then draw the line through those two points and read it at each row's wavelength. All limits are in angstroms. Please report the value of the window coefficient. -0.92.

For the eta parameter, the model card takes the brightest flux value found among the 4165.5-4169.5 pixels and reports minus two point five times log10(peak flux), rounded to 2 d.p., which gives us -2.73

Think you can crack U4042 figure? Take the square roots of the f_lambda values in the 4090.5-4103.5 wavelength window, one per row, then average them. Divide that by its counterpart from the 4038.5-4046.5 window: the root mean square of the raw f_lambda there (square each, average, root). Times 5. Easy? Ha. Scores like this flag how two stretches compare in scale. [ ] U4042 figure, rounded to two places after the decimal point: 1.42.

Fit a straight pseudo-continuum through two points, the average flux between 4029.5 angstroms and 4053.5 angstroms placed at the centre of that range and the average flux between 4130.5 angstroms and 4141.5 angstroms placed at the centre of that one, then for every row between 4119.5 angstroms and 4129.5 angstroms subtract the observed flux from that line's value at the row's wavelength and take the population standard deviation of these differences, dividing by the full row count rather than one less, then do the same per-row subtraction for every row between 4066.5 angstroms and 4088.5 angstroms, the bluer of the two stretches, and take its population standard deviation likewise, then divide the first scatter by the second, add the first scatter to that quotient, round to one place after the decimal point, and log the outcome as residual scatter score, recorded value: 1.0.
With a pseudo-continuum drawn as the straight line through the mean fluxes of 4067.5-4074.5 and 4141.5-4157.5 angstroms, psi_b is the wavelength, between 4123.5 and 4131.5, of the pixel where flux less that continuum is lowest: 4130.0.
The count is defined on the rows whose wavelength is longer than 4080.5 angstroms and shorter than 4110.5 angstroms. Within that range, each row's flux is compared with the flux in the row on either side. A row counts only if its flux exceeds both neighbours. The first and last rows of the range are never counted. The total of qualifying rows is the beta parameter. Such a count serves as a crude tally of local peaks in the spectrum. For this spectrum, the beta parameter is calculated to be 3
